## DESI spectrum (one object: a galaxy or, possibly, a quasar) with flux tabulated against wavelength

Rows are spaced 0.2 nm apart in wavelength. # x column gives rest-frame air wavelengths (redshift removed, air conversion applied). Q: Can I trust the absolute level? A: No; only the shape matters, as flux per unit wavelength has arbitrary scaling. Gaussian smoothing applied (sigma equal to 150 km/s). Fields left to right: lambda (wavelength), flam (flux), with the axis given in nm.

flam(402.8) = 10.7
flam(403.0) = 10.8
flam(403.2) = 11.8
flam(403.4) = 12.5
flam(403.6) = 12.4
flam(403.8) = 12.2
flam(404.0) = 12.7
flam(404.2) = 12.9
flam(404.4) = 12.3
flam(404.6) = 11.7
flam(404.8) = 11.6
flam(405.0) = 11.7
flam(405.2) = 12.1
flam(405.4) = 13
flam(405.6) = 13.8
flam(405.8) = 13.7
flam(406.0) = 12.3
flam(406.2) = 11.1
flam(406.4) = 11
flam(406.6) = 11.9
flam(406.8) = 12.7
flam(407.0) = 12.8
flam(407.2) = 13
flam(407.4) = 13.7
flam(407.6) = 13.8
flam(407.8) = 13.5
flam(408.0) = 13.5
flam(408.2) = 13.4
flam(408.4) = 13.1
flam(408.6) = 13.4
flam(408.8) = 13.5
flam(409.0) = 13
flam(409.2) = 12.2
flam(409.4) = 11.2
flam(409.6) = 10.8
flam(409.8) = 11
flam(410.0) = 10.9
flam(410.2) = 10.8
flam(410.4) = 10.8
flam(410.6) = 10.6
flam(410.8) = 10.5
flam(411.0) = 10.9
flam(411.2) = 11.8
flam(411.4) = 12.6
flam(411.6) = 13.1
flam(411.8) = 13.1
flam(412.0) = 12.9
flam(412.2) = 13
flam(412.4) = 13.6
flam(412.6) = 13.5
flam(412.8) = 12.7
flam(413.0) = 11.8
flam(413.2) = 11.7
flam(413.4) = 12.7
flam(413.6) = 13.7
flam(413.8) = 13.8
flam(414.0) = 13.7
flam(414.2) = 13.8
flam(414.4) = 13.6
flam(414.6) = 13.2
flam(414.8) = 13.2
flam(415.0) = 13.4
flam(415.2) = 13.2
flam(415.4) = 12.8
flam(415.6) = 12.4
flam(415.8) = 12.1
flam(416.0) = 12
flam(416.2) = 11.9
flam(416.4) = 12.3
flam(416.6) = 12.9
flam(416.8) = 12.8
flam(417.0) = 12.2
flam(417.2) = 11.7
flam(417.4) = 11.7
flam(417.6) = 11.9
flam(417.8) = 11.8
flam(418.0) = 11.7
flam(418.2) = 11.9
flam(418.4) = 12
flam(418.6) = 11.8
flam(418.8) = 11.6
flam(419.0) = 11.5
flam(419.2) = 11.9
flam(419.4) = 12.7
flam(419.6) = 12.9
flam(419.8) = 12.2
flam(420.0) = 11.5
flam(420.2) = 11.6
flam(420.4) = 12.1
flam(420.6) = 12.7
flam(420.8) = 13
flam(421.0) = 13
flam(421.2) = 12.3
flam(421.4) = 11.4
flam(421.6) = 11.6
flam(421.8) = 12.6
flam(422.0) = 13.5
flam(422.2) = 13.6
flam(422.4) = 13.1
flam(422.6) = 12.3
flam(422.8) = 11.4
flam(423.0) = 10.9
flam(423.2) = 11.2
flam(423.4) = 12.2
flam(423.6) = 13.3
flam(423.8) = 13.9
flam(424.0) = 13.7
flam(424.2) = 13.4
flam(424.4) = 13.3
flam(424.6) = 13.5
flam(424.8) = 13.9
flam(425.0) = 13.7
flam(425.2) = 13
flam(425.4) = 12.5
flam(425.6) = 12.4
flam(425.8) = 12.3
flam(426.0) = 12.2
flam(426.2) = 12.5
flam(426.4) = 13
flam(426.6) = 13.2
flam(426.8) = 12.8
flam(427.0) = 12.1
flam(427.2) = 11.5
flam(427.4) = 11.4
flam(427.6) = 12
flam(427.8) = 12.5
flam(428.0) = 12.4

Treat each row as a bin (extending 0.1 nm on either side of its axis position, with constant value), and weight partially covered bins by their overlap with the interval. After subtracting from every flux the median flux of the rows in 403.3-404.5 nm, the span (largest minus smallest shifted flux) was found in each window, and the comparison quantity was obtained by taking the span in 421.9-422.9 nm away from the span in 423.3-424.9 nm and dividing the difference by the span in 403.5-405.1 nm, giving -0.4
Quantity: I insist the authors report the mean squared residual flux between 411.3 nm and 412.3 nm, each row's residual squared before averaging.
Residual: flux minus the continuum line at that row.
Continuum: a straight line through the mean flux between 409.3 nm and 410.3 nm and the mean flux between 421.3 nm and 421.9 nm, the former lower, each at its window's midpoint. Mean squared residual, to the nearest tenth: 3.4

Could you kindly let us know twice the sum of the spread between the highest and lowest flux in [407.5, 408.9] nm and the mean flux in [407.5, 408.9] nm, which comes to 28.3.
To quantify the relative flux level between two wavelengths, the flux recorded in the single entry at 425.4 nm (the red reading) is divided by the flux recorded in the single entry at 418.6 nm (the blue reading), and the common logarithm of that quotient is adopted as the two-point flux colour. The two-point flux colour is 0.03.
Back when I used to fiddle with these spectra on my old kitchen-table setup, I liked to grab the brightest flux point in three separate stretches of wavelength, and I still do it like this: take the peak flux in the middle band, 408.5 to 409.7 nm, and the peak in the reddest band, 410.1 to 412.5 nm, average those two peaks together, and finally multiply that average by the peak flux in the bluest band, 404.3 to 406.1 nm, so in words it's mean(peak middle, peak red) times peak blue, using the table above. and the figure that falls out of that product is 187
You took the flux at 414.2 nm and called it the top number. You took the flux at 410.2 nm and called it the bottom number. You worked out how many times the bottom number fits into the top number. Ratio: 1.28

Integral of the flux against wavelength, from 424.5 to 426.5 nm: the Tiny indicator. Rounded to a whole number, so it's 26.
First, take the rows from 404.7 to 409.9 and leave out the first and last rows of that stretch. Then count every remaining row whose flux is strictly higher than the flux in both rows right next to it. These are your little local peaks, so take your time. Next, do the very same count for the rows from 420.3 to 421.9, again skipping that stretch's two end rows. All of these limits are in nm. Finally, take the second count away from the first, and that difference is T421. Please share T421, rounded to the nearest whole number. 3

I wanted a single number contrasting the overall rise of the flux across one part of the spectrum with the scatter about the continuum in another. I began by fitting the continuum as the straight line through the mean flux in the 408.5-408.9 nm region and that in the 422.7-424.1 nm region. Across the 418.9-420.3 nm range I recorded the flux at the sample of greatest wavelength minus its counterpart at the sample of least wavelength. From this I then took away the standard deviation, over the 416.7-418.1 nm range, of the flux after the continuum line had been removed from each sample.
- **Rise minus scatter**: -0.3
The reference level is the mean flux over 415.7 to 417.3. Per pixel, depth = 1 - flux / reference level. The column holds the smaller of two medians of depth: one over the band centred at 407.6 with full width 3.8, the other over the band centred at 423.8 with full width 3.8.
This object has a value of -0.087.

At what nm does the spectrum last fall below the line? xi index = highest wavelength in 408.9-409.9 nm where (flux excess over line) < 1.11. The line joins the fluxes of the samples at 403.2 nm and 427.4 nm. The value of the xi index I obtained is 409.8 nm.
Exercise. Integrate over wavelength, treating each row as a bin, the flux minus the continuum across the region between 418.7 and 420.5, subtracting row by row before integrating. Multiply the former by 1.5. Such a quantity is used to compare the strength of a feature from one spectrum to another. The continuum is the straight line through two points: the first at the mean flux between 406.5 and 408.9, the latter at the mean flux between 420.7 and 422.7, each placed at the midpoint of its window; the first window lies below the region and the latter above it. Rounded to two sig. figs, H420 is -2.0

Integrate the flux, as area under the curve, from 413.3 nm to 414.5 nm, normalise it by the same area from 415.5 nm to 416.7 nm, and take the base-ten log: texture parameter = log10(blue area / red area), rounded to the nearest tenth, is 0.0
